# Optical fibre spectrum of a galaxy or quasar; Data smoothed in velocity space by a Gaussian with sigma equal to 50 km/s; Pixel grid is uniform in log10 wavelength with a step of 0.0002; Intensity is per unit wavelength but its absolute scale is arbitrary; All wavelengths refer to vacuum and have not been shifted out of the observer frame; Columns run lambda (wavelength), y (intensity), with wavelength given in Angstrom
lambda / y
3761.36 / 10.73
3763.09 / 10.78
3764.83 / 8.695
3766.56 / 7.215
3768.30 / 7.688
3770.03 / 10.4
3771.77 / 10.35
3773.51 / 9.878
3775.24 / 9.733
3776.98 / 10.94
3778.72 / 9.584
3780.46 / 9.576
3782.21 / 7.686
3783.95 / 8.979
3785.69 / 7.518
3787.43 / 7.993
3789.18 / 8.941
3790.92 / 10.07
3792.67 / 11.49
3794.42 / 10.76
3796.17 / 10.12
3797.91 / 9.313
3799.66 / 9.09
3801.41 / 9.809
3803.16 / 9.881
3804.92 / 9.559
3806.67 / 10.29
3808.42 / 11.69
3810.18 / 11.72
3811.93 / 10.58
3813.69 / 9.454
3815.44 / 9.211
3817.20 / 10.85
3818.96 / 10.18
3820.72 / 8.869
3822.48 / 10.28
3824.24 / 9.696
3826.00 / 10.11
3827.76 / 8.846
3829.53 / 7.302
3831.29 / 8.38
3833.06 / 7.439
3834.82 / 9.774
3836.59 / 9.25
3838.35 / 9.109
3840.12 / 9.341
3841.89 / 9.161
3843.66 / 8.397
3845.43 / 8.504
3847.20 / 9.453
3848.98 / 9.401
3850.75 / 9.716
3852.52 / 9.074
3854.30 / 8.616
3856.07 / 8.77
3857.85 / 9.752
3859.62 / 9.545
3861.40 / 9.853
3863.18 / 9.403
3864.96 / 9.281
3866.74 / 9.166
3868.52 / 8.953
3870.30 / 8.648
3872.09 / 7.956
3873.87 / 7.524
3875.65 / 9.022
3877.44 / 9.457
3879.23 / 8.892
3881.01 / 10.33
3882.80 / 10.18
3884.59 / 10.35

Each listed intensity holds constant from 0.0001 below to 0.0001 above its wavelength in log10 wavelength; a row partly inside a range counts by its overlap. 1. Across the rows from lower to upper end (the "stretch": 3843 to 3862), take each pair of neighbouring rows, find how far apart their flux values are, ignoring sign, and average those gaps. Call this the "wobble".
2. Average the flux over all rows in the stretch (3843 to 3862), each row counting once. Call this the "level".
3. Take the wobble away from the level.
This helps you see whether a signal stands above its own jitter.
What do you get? 8.8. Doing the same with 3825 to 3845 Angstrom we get 7.9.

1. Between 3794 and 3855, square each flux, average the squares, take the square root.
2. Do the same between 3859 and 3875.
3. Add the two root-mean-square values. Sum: 18.5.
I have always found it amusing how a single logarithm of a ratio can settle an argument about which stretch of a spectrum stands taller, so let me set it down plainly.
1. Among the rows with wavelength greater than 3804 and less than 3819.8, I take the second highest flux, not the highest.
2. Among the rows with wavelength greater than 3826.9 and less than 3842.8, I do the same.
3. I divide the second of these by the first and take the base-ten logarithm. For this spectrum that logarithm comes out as -0.10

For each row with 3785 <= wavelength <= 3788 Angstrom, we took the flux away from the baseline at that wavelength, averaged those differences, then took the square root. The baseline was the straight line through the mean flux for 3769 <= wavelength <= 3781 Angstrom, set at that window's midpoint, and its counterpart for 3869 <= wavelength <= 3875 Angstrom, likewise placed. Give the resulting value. 1.44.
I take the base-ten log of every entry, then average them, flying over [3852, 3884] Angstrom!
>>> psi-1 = 0.96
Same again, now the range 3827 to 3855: 0.95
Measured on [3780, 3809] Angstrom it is 0.98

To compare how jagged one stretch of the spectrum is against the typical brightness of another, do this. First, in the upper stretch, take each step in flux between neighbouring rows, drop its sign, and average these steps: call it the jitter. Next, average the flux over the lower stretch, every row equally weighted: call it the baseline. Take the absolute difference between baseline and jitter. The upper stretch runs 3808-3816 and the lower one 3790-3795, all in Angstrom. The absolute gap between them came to 10.1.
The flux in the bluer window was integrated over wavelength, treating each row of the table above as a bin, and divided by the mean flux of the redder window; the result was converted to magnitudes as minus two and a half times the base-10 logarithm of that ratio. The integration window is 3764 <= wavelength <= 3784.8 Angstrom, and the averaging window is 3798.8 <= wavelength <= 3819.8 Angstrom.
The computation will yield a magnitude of -3.19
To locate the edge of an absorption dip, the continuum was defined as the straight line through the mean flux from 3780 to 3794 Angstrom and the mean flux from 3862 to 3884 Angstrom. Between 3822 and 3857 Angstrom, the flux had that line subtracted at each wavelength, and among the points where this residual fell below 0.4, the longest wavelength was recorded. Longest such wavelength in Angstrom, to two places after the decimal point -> 3856.07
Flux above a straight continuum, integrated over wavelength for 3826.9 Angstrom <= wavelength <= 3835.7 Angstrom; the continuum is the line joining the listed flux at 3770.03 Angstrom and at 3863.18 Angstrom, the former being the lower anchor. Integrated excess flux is -12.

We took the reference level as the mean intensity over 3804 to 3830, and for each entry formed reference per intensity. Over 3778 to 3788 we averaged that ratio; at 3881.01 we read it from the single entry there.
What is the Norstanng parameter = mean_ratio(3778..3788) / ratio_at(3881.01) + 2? 3.22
